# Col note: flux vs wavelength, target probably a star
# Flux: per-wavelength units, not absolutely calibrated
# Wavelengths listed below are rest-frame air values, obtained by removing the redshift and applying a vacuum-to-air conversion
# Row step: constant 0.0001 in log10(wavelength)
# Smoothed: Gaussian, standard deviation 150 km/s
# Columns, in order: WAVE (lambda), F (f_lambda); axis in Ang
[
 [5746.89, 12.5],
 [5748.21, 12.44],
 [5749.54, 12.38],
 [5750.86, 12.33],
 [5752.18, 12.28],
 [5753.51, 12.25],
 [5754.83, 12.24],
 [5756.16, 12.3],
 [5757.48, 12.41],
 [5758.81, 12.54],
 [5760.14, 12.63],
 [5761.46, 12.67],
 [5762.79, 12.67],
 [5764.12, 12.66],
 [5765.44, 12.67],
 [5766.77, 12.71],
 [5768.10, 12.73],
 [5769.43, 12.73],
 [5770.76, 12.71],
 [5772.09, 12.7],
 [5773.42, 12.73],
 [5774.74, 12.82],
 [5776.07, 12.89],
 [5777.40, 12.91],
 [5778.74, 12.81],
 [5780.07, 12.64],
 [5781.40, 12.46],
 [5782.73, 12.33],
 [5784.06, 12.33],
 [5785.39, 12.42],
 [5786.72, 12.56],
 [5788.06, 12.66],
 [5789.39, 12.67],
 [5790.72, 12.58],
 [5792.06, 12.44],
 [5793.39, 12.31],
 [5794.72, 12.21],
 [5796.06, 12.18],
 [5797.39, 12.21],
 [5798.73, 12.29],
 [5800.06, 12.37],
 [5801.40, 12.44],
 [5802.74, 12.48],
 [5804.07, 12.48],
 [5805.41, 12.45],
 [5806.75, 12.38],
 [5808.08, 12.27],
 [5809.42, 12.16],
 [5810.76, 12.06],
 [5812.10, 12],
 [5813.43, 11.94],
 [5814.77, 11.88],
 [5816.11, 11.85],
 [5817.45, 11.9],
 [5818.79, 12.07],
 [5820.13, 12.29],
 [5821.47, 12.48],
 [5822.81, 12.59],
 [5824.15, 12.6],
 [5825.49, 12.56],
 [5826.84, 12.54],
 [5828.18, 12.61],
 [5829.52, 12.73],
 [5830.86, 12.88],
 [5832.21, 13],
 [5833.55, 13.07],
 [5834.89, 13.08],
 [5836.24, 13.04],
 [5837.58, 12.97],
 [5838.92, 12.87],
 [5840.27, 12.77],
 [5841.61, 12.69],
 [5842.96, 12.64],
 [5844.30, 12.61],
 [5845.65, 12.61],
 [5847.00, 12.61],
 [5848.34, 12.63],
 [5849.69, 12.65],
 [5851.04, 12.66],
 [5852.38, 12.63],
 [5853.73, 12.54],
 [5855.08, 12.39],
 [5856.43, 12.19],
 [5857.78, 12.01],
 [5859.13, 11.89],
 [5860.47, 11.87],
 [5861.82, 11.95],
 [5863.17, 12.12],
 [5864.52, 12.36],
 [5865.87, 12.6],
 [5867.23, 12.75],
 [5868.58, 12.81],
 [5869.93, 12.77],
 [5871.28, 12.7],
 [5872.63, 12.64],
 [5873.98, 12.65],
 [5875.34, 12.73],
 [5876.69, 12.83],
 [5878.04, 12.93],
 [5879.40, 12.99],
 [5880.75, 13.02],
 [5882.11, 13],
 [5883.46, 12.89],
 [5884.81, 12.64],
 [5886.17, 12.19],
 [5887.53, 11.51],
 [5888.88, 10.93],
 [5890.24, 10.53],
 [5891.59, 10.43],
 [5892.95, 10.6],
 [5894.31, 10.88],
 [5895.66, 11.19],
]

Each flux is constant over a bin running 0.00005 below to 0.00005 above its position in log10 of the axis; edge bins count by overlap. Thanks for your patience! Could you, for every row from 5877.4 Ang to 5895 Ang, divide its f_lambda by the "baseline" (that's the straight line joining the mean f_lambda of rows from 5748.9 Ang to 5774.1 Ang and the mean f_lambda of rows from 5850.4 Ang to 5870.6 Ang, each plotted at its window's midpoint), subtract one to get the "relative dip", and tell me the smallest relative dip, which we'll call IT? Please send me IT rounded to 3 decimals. -0.153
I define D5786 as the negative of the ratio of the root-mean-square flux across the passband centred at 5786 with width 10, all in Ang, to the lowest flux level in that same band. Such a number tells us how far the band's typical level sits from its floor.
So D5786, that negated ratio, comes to -1.01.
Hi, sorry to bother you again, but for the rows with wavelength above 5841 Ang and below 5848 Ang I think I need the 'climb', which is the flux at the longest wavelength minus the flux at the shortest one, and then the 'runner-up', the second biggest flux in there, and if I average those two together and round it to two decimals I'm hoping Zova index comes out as 6.28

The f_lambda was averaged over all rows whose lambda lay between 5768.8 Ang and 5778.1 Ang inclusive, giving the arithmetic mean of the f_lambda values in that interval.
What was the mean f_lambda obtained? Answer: 12.8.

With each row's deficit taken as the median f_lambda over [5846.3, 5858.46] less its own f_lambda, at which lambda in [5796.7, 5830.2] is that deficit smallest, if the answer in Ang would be 5829.52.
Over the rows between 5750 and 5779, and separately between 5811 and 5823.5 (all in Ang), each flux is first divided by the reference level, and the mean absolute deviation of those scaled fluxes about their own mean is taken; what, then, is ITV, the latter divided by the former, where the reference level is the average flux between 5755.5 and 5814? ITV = 1.3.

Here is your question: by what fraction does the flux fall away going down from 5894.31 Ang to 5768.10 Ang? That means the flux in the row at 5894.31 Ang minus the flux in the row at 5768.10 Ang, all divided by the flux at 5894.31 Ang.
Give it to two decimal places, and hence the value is -0.17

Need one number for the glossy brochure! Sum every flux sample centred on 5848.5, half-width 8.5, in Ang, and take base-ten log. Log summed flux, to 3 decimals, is 2.214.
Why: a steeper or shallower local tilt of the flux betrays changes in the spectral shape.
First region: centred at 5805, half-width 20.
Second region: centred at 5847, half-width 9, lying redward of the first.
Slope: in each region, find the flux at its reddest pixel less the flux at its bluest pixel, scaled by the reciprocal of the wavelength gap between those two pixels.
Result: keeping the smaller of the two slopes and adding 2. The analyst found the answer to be 1.97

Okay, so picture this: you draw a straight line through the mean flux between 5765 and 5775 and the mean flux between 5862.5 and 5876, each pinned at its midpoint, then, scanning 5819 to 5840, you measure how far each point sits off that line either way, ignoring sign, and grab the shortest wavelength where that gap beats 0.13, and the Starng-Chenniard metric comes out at 5820.13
